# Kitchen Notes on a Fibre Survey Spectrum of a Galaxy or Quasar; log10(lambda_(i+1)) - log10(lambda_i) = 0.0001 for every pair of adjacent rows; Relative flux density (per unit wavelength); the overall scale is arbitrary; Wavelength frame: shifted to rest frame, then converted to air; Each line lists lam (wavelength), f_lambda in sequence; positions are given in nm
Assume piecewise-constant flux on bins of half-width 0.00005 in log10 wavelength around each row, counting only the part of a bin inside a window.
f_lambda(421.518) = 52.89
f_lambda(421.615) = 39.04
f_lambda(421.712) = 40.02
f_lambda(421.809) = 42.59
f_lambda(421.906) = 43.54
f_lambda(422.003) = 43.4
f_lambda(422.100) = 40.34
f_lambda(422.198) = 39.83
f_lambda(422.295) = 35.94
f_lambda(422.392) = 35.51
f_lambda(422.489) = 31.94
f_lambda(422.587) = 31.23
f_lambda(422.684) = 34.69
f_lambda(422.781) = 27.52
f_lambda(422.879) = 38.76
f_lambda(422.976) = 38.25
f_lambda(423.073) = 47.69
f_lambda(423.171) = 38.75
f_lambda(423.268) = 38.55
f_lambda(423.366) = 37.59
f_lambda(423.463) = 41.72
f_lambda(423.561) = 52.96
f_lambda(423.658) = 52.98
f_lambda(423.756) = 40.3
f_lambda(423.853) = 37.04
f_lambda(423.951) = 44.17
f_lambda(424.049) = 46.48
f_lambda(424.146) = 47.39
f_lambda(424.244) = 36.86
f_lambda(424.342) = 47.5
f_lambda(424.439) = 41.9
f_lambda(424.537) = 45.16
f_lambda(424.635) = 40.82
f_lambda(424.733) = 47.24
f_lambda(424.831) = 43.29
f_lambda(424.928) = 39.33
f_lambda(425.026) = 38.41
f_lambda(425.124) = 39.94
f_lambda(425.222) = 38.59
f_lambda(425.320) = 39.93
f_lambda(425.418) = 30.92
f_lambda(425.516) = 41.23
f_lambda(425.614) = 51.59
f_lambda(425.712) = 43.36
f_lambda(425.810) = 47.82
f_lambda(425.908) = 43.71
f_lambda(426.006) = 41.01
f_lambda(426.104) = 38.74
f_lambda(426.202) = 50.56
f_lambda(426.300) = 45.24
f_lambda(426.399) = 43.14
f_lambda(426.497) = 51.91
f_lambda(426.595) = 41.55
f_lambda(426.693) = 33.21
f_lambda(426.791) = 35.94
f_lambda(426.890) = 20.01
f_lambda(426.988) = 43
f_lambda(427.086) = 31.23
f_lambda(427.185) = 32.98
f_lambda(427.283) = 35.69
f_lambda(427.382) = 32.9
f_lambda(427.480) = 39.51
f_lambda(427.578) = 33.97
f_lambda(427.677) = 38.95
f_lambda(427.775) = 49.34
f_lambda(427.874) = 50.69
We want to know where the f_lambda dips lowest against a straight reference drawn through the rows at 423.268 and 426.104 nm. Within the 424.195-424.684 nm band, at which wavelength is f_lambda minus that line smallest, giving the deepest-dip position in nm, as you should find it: 424.244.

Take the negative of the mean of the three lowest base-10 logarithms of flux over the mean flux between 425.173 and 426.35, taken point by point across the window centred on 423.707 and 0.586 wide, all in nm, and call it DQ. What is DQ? 0.03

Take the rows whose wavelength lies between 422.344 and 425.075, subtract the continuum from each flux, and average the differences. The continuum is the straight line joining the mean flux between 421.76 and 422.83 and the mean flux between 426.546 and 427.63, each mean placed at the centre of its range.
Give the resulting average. 4.6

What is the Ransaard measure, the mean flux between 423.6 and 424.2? 45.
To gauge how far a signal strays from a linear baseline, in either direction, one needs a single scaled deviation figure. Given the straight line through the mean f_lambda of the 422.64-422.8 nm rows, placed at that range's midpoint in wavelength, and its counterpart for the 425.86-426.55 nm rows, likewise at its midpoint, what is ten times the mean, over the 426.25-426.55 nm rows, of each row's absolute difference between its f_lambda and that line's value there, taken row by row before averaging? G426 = 28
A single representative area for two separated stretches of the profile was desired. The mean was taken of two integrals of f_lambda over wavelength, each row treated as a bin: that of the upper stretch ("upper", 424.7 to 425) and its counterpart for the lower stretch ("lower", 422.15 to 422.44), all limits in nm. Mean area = 11.8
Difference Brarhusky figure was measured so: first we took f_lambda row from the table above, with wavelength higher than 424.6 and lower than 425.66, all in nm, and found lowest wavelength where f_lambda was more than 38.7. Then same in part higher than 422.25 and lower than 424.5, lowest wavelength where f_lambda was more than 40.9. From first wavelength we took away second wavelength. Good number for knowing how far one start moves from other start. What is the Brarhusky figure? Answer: 1.56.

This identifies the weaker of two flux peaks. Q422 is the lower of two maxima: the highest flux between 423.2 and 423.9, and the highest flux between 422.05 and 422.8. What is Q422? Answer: 40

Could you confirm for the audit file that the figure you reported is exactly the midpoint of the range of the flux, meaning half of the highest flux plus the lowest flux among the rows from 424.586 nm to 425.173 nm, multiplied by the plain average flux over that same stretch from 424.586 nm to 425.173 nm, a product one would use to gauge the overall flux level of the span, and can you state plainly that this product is 1777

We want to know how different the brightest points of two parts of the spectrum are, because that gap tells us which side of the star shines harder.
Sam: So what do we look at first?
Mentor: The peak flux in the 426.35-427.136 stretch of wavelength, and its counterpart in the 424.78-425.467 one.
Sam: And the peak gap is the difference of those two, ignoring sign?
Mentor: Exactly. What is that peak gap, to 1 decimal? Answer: 8.6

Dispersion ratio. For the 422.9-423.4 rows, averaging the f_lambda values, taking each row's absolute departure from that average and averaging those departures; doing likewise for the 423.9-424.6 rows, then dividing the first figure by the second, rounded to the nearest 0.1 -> 1.1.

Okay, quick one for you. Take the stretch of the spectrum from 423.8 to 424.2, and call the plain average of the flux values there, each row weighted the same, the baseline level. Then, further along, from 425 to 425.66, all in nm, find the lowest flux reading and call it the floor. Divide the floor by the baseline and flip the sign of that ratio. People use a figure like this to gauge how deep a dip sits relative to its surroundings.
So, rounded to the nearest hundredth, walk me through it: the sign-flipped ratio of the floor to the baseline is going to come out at -0.71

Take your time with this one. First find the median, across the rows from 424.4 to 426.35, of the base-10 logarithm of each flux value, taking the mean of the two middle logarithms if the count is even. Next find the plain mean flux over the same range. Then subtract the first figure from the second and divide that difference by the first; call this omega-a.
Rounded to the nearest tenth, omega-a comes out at 25.2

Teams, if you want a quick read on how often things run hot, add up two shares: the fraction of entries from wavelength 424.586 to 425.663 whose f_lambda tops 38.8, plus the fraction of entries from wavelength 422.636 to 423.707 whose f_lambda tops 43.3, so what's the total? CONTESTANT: 1.00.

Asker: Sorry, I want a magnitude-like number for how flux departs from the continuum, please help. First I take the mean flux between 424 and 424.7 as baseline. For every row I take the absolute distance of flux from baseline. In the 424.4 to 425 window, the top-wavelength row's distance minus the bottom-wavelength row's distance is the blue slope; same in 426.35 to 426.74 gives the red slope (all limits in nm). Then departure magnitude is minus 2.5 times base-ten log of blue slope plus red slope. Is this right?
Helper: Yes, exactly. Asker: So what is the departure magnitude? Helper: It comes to -2.7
